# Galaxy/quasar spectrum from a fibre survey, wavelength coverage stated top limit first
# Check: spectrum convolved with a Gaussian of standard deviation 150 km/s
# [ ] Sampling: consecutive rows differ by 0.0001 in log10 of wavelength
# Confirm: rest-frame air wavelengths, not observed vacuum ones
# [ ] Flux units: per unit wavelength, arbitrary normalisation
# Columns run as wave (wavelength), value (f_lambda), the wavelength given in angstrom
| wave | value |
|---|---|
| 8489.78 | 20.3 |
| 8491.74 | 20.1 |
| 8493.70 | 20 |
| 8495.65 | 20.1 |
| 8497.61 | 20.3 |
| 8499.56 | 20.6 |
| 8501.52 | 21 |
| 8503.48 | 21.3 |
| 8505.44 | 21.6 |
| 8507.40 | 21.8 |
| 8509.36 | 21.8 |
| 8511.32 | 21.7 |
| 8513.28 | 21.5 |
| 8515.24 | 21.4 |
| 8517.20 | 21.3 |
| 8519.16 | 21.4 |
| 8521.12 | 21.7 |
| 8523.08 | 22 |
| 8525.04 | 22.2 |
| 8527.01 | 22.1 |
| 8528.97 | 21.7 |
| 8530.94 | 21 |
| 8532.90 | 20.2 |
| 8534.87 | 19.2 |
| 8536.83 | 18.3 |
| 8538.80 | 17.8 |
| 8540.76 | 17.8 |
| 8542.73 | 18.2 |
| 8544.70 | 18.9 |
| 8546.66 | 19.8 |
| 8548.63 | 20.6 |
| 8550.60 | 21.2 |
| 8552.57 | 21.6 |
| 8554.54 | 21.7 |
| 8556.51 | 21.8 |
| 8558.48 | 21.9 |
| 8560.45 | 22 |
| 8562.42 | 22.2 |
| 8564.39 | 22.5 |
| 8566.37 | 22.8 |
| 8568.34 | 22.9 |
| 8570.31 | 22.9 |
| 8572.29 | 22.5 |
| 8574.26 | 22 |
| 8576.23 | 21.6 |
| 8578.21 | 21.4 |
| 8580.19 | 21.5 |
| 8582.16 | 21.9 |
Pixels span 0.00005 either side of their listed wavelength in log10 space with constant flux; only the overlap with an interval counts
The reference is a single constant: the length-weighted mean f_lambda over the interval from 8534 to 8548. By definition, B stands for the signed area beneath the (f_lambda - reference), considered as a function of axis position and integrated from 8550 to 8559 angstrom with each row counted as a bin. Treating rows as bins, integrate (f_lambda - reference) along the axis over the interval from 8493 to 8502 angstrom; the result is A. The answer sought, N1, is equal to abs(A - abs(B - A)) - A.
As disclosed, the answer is -11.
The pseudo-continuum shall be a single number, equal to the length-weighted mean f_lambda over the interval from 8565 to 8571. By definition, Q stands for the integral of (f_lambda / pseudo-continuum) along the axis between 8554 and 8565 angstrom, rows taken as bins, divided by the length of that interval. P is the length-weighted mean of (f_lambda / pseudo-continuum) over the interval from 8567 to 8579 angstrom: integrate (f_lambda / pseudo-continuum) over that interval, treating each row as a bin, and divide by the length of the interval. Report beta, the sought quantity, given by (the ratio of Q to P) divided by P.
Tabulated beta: 1.02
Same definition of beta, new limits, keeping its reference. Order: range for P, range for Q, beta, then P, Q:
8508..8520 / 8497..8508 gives 1.04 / 0.94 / 0.92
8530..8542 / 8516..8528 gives 1.37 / 0.83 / 0.95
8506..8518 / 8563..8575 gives 1.11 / 0.95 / 0.99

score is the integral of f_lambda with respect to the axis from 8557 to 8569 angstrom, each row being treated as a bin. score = 268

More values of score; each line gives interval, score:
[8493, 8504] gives 226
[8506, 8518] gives 259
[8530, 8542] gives 228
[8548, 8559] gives 236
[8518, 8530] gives 262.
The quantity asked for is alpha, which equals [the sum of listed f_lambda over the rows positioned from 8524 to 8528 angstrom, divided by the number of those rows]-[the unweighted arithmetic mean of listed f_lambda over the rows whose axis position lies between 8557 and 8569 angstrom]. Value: -0.2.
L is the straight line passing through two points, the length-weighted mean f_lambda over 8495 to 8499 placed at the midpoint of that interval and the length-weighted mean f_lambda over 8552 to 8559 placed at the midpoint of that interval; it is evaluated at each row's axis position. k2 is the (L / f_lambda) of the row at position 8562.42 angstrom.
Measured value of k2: 0.988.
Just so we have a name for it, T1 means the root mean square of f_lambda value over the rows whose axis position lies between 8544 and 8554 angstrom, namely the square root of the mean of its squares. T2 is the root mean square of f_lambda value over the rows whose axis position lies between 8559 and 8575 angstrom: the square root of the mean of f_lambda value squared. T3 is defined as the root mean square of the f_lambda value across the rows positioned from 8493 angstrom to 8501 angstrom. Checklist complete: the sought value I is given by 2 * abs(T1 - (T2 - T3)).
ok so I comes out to 36.4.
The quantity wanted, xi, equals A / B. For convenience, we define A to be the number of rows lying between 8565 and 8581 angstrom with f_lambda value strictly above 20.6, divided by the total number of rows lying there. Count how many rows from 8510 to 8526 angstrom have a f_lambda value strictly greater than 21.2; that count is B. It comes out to 0.125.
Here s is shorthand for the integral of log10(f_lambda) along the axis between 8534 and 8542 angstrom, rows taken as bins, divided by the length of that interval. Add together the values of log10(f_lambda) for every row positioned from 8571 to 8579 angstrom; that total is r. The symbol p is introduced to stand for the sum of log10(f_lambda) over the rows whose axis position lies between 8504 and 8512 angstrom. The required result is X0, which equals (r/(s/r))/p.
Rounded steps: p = 5.348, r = 5.36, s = 1.26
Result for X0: 4.26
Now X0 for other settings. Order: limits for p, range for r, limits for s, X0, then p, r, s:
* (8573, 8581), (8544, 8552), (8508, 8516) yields 3.81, 5.340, 5.21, 1.33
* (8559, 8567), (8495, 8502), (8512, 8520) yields 3.83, 5.399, 5.25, 1.33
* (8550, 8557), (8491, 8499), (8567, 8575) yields 3.76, 5.336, 5.21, 1.35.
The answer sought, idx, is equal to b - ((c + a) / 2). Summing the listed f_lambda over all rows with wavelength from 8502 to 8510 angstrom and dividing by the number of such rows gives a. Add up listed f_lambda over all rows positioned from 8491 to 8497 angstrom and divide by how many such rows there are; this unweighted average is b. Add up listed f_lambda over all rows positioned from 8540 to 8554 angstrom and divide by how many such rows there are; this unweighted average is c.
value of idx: -0.6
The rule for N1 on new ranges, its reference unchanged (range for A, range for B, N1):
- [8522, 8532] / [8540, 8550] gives -26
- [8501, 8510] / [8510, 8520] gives -2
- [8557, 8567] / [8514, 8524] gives -7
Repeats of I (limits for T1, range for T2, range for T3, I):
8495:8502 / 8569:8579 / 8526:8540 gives 37.0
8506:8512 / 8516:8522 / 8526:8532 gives 43.8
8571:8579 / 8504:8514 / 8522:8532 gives 44.0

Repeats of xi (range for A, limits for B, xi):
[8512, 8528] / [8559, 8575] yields 0.125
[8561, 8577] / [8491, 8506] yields 0.500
